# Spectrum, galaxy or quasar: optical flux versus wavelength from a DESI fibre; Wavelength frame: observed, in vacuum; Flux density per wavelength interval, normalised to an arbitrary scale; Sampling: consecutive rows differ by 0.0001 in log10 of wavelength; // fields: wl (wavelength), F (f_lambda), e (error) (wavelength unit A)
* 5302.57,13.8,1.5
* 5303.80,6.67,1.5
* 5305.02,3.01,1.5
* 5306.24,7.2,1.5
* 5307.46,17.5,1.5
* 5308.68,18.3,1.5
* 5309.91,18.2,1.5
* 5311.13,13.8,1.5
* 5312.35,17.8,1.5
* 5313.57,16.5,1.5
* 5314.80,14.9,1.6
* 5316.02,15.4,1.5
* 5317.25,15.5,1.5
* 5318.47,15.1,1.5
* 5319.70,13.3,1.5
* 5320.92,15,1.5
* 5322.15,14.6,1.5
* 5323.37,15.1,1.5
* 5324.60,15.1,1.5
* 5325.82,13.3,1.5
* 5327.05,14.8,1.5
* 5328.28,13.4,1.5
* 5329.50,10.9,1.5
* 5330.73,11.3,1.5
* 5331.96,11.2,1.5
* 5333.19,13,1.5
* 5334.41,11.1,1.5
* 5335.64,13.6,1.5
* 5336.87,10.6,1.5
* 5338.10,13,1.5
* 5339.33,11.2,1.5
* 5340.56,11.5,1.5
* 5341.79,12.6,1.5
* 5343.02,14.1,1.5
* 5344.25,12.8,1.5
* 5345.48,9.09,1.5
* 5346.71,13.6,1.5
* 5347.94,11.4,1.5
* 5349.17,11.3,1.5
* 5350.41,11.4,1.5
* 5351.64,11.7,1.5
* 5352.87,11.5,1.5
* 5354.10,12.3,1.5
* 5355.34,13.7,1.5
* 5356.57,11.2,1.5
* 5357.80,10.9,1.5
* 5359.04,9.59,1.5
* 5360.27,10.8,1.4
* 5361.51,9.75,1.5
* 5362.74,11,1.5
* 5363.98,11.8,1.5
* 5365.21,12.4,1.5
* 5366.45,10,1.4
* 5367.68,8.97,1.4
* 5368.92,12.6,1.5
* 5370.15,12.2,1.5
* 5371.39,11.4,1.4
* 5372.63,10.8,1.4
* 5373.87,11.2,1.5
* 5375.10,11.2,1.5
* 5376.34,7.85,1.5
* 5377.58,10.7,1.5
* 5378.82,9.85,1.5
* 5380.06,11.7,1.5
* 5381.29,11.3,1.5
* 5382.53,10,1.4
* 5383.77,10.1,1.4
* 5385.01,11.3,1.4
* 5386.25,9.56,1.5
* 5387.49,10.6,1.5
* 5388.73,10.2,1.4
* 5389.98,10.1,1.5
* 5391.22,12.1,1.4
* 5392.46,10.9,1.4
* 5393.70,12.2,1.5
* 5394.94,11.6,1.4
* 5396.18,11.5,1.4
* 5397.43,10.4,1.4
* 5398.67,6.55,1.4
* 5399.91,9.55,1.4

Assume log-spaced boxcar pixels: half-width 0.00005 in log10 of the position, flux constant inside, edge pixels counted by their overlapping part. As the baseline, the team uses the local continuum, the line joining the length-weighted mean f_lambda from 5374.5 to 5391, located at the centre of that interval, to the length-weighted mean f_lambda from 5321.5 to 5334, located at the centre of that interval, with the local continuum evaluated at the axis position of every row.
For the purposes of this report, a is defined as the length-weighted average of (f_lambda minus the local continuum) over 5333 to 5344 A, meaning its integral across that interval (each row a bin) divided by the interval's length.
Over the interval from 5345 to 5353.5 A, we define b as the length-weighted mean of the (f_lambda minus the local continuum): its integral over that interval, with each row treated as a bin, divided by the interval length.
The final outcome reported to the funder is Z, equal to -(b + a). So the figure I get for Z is 1.1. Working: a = -0.4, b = -0.7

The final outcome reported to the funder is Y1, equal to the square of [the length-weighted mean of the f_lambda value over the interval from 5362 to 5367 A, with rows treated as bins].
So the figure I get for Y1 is 127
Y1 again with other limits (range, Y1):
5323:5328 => 209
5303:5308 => 75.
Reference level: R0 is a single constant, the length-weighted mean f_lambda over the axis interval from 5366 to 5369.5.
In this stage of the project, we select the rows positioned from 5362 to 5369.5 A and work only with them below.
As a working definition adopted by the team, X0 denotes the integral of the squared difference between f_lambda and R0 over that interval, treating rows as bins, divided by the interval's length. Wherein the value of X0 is 2.0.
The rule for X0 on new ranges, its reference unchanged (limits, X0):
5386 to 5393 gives 0.6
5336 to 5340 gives 2.6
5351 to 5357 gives 3.3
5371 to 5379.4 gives 1.4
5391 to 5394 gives 1.6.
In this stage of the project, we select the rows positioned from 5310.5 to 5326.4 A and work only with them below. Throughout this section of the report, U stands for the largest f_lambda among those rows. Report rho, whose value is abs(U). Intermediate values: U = 17.8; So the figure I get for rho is 18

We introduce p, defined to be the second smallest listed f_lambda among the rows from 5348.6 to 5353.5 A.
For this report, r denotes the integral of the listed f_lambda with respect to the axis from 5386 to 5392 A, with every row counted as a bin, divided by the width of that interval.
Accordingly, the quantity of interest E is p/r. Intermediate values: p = 11.4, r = 10.6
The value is 1.08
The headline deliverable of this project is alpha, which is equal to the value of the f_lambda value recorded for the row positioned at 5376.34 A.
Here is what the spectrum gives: 7.85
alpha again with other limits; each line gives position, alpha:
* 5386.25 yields 9.56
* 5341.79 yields 12.6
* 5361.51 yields 9.75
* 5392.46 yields 10.9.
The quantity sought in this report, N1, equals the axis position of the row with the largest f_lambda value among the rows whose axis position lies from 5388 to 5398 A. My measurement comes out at 5393.70 A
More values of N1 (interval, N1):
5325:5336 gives 5327.05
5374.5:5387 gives 5380.06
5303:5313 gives 5308.68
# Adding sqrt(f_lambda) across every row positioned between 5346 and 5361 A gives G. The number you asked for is 40.9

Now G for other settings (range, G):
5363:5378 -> 39.6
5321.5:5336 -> 43.4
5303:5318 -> 43.4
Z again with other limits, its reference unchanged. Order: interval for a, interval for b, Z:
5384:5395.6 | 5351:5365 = -0.6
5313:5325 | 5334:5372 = -1.0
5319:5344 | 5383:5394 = -0.5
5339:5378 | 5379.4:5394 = -0.3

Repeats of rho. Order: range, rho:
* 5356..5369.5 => 13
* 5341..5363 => 14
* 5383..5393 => 12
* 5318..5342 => 15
